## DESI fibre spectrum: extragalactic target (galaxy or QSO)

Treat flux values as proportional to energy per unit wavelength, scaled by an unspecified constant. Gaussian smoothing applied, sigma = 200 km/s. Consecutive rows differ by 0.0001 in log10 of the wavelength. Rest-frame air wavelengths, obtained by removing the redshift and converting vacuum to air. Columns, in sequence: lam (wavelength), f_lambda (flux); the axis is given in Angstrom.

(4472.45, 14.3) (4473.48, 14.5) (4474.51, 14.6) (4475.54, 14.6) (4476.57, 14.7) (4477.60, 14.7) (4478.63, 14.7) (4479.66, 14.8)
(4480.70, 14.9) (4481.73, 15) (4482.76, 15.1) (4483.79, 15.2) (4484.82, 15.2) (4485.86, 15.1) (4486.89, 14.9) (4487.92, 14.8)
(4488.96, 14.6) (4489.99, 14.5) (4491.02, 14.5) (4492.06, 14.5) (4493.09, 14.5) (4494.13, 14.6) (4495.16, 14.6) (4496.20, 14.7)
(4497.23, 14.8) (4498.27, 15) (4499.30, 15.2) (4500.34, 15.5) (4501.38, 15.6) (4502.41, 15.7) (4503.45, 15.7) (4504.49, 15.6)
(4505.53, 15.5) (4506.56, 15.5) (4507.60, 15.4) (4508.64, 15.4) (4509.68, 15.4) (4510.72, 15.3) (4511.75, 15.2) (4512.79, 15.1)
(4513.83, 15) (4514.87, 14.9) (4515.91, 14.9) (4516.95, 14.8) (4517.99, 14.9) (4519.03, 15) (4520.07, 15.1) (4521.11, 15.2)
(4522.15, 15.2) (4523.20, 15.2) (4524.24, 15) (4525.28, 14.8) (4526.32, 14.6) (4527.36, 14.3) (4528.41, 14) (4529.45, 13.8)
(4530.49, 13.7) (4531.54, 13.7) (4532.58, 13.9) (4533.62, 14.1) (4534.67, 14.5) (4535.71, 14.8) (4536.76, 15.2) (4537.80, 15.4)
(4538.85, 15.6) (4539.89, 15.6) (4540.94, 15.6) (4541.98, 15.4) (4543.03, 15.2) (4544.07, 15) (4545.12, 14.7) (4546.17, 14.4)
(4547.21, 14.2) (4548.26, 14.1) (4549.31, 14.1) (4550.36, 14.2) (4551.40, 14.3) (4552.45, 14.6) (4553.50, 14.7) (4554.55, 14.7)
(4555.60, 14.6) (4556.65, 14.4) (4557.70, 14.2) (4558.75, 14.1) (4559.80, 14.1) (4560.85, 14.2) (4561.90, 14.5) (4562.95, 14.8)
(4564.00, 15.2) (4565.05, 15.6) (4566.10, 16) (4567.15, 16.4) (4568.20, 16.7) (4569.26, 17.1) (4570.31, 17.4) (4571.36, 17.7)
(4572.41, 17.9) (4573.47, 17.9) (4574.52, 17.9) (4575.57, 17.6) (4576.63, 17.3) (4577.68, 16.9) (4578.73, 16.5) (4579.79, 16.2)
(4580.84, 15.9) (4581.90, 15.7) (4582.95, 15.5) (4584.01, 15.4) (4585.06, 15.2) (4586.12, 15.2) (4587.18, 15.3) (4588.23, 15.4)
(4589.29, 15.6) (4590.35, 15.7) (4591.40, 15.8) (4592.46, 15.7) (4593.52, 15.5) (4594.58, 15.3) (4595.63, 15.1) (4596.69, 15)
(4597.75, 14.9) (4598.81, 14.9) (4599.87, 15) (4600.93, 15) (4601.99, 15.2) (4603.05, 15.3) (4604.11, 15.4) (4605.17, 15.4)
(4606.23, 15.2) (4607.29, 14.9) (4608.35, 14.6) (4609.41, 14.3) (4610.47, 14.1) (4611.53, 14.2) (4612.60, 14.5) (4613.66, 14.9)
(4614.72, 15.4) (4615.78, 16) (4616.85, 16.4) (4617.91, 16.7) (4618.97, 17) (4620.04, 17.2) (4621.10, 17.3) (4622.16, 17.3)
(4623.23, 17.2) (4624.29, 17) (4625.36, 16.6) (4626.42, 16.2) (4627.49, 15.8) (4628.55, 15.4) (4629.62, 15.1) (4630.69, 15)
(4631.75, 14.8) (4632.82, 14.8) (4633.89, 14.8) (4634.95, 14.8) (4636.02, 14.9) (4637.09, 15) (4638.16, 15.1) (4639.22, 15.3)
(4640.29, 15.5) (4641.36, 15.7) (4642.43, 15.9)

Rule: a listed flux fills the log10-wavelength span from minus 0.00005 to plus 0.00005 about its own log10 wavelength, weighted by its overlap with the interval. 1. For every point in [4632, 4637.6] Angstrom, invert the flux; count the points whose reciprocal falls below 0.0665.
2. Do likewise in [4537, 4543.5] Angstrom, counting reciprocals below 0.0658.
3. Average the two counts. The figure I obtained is 3.0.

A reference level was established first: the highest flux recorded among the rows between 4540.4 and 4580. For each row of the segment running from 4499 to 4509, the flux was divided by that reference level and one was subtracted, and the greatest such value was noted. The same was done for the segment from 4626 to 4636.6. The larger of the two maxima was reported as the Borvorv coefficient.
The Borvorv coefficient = -0.09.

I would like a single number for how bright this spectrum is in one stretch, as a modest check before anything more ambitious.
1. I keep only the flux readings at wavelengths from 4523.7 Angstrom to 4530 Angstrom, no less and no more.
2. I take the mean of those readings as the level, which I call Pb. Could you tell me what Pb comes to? 14.4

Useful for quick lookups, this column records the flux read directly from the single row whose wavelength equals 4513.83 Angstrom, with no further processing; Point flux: 15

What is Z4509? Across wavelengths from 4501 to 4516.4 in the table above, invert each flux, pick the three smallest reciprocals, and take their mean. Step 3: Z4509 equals 0.0638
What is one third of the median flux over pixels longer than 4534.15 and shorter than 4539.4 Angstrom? 5.07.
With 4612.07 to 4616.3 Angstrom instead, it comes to 5.05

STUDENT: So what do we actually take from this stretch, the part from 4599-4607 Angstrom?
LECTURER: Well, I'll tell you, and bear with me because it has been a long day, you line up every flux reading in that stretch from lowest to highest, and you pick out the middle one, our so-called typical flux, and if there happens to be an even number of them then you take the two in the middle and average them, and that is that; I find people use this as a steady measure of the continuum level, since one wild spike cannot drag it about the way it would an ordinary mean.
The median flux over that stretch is 15.2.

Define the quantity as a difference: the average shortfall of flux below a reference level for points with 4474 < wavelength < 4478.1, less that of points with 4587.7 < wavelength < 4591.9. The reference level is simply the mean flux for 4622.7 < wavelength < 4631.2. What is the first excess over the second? 1.0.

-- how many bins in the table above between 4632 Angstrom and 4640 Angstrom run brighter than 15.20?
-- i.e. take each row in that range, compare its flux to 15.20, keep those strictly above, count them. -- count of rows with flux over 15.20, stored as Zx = 1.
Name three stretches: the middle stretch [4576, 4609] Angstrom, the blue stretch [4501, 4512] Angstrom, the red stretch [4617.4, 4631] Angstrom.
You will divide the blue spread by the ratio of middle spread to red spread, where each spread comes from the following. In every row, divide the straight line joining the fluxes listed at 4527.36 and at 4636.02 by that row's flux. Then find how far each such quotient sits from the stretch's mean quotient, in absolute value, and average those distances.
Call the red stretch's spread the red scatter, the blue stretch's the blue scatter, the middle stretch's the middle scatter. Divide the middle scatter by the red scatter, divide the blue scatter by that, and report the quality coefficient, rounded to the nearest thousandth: 0.014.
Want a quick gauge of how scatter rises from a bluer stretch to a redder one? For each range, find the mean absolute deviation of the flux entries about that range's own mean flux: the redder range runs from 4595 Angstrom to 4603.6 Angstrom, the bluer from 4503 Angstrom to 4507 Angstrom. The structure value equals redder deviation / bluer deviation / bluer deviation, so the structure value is 20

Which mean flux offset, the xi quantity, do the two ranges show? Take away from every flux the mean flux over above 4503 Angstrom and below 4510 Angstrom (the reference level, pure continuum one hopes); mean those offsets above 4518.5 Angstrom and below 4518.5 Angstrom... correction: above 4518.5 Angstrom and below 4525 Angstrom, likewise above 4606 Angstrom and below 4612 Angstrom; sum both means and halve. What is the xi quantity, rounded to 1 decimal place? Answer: -0.7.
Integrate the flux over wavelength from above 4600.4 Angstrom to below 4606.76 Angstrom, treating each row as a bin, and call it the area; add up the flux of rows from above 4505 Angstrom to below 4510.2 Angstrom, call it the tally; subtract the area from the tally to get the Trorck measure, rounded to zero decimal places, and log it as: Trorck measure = -20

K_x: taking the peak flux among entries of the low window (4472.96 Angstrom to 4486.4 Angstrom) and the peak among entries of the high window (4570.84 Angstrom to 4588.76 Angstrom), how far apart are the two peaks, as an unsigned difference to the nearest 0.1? 2.7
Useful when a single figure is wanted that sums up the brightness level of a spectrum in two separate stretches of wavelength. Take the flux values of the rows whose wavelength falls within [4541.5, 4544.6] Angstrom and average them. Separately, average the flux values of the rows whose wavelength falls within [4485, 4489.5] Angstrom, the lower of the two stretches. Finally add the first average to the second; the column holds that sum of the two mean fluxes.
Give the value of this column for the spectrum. 30.1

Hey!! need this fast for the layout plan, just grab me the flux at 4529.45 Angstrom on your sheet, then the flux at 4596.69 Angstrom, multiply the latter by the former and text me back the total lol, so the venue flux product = 207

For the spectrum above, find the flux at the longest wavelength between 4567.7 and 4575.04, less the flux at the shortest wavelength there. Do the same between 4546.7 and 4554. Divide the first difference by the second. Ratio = 2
